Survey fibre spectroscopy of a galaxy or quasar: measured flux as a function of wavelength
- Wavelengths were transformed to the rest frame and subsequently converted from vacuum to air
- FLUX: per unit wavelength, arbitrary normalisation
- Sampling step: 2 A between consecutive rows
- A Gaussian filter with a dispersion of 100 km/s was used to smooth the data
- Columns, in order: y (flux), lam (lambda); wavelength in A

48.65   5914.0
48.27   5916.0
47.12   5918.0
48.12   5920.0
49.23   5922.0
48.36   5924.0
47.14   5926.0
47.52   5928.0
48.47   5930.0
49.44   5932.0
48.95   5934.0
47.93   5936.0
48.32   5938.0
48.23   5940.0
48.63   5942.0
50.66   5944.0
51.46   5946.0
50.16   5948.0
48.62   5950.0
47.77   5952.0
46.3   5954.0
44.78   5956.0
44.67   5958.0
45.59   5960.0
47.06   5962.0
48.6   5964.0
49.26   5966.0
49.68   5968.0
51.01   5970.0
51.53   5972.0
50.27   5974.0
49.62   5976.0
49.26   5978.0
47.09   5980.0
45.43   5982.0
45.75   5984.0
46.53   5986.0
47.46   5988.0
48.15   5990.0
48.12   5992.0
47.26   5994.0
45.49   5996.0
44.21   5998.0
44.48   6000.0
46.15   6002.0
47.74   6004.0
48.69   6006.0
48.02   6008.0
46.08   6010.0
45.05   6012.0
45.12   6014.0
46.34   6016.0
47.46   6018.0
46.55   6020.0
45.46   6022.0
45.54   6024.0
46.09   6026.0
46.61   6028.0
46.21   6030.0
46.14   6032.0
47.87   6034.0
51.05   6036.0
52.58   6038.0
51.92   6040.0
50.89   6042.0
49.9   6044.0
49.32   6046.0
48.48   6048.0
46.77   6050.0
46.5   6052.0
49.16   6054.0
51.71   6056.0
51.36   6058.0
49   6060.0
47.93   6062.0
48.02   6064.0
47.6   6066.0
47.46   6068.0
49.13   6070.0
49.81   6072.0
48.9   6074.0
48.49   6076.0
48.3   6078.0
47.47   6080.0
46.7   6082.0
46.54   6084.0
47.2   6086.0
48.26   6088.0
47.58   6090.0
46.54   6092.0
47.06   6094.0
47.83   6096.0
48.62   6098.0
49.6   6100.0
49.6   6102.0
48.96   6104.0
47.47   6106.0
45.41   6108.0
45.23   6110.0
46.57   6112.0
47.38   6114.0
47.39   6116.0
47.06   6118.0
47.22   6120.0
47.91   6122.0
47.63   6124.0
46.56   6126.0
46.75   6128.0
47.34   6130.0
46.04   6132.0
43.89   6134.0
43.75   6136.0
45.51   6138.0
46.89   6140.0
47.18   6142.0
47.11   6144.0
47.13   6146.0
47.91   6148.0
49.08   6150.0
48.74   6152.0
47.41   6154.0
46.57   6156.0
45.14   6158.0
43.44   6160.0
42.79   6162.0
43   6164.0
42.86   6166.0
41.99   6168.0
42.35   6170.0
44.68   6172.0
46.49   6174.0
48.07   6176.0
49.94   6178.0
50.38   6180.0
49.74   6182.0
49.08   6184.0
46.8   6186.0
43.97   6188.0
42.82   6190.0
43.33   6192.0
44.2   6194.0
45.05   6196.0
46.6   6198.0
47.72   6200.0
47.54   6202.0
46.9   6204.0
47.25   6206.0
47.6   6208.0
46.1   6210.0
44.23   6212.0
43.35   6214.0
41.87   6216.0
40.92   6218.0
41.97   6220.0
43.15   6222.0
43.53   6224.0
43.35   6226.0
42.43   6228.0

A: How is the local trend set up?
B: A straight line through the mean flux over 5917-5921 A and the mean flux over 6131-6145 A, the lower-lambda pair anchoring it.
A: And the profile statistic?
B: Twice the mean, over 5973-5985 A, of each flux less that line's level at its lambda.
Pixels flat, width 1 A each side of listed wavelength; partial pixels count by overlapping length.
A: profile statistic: 2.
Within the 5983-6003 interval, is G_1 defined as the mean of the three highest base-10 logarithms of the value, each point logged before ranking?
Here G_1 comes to 1.68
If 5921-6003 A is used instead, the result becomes 1.71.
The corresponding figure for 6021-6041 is 1.71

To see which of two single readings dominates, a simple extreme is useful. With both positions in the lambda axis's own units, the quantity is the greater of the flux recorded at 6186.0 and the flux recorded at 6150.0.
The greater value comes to 49.1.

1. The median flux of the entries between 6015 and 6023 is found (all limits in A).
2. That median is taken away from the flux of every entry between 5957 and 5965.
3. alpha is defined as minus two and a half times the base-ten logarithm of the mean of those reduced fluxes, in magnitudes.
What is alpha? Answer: 3.6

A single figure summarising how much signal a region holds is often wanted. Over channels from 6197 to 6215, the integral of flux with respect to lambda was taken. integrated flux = 835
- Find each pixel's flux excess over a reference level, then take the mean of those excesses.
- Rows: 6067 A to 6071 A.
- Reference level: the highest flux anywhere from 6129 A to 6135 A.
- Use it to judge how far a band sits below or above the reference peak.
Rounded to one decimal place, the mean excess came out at 1.0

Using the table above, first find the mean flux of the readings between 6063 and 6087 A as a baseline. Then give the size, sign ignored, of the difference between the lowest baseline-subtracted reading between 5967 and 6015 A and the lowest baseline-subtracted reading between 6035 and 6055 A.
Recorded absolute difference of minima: 2.3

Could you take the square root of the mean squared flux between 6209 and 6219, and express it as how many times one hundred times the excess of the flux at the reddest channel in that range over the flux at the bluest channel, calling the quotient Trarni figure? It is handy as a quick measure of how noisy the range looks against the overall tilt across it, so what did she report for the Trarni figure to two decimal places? -0.08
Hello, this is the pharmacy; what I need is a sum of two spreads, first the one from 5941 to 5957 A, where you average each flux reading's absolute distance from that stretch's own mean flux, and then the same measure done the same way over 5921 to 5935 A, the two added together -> 2.4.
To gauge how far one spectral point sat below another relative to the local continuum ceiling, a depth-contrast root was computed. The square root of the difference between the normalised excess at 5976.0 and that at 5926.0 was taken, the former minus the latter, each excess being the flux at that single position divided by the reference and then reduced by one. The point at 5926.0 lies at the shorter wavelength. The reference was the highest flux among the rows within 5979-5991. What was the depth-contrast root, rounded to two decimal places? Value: 0.23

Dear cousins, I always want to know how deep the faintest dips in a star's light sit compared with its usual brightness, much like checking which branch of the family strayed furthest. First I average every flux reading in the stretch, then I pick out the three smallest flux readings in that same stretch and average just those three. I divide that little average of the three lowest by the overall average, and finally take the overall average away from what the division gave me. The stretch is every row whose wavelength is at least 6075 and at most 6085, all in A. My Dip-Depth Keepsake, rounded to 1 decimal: -46.5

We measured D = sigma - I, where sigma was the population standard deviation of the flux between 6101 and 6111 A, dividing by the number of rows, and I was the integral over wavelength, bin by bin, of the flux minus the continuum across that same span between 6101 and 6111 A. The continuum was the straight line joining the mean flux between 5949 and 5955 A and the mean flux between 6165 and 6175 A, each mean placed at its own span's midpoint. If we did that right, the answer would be -23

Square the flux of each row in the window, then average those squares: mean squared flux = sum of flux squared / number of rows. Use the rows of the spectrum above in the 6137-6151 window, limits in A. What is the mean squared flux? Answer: 2234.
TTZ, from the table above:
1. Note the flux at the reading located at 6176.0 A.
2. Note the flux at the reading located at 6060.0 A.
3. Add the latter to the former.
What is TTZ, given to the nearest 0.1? 97.1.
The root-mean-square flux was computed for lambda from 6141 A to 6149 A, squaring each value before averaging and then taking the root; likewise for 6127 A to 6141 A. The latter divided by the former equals 0.97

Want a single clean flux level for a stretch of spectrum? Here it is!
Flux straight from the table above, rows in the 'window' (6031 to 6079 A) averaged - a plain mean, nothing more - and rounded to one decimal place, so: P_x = 49.1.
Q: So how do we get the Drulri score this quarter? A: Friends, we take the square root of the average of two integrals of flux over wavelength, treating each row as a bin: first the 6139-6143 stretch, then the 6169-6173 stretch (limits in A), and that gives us 13.5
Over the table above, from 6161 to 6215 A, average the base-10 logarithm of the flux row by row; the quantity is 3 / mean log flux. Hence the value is 1.81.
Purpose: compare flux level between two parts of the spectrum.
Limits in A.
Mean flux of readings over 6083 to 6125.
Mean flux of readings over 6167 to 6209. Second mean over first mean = 0.98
